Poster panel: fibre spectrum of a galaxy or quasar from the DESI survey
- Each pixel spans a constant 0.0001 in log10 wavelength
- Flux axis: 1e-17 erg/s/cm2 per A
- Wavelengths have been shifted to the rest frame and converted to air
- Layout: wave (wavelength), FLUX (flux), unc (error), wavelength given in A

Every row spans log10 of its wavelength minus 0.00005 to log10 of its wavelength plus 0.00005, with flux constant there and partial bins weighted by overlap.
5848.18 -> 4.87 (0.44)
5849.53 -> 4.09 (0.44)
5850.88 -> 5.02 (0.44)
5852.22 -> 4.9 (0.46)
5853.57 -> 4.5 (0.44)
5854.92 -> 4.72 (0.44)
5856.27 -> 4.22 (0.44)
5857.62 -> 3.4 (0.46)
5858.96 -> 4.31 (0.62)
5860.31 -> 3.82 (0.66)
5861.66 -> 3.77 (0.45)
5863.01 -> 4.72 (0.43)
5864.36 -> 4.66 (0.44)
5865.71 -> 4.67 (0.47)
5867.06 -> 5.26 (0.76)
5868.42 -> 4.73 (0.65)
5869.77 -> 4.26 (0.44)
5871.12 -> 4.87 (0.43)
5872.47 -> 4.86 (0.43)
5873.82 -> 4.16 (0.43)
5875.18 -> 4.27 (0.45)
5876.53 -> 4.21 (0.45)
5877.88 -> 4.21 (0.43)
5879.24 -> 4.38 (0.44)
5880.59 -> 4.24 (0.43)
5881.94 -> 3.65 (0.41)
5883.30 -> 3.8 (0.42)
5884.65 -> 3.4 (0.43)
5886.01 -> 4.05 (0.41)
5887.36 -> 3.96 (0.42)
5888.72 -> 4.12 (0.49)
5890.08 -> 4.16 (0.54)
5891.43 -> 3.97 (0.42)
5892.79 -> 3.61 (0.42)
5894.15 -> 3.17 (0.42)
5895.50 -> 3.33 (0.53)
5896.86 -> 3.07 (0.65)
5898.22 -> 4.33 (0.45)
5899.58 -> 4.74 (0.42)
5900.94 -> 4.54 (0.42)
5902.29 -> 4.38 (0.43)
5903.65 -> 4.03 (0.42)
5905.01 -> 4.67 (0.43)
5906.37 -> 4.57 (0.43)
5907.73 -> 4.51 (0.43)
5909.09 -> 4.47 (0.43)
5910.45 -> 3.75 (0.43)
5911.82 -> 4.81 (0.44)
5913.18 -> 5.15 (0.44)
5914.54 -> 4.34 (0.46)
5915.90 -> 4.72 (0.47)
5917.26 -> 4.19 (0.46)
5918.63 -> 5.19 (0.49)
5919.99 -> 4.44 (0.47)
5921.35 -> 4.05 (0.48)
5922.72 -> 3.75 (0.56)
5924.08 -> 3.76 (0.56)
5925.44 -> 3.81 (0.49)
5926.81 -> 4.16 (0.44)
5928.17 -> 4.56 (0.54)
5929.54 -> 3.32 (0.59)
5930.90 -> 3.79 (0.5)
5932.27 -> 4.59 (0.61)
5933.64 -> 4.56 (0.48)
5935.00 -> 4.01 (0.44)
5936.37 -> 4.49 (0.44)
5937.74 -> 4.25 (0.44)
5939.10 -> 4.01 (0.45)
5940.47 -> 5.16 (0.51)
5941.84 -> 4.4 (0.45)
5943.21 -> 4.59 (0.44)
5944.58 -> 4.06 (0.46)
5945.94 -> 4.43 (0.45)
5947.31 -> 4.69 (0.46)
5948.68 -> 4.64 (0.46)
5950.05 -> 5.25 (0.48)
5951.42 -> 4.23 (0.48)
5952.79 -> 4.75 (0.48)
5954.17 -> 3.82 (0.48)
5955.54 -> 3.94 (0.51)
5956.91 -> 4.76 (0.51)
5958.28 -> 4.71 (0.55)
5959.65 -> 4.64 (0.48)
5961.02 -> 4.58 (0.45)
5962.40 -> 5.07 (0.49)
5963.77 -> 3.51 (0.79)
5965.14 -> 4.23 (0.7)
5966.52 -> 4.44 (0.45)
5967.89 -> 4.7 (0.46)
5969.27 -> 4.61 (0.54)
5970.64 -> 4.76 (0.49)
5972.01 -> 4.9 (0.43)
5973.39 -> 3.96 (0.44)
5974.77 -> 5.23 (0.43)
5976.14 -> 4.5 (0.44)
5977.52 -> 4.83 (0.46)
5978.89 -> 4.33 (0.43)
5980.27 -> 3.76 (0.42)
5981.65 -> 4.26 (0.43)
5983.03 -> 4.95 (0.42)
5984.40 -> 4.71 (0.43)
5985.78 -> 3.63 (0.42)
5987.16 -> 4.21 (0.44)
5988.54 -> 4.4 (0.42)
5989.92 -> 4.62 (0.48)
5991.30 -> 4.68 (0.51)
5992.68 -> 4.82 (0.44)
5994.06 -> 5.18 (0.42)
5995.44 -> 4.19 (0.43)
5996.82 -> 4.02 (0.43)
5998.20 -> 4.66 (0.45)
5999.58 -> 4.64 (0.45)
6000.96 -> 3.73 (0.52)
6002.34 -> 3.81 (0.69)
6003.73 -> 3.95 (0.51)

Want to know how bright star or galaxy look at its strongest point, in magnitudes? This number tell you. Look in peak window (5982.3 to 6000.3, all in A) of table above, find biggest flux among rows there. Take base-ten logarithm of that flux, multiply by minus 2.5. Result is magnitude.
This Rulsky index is -1.79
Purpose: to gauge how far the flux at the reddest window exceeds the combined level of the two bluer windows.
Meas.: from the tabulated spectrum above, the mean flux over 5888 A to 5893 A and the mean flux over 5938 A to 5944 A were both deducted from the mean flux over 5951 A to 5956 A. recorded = -4.3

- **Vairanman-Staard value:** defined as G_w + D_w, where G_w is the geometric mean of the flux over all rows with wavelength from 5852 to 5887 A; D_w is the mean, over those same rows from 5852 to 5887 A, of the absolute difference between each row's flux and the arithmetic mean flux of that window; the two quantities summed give 4.66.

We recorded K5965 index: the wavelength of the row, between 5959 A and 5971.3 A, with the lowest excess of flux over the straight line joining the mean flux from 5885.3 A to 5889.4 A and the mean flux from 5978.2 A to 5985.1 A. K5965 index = 5963.77 A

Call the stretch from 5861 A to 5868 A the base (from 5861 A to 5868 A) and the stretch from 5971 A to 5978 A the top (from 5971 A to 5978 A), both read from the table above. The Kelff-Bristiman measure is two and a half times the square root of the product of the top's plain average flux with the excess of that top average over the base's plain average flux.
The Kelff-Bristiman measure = 1.4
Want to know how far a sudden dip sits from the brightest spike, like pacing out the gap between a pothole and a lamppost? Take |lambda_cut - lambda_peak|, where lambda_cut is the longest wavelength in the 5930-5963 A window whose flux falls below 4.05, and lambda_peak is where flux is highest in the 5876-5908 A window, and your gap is 56.0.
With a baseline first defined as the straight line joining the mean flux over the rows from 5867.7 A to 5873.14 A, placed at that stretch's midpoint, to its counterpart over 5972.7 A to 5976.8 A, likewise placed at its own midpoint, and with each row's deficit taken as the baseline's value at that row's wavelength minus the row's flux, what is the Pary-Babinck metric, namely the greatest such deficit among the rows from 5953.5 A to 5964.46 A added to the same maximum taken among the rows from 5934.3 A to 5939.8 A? 1.66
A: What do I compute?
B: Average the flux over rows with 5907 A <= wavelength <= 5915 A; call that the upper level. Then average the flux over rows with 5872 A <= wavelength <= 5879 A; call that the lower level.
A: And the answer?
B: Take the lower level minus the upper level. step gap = -0.2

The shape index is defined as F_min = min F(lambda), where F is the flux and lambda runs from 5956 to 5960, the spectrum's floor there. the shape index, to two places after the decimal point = 4.64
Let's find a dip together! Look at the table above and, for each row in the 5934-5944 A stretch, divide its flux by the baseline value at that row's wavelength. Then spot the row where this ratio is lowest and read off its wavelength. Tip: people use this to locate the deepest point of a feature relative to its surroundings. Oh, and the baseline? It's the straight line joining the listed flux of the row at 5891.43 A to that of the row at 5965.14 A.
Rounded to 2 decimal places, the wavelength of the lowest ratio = 5939.10 A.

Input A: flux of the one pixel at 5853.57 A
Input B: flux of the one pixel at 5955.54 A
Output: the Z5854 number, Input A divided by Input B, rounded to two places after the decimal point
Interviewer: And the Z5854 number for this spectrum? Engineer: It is 1.14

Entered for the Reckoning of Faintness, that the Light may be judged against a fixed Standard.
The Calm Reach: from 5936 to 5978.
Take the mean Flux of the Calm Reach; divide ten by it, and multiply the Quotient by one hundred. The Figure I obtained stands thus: 221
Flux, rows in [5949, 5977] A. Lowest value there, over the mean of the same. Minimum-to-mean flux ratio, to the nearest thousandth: 0.775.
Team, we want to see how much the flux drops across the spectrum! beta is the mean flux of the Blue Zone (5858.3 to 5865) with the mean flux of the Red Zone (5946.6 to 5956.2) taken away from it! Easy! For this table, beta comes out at -0.22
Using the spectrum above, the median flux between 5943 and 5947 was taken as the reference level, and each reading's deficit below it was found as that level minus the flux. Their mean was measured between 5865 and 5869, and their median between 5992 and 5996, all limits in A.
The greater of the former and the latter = -0.4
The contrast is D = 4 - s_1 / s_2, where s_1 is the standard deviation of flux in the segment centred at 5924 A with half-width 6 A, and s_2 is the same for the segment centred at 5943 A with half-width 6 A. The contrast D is 2.4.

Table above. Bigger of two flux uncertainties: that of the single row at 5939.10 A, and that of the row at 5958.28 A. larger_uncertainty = 0.550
